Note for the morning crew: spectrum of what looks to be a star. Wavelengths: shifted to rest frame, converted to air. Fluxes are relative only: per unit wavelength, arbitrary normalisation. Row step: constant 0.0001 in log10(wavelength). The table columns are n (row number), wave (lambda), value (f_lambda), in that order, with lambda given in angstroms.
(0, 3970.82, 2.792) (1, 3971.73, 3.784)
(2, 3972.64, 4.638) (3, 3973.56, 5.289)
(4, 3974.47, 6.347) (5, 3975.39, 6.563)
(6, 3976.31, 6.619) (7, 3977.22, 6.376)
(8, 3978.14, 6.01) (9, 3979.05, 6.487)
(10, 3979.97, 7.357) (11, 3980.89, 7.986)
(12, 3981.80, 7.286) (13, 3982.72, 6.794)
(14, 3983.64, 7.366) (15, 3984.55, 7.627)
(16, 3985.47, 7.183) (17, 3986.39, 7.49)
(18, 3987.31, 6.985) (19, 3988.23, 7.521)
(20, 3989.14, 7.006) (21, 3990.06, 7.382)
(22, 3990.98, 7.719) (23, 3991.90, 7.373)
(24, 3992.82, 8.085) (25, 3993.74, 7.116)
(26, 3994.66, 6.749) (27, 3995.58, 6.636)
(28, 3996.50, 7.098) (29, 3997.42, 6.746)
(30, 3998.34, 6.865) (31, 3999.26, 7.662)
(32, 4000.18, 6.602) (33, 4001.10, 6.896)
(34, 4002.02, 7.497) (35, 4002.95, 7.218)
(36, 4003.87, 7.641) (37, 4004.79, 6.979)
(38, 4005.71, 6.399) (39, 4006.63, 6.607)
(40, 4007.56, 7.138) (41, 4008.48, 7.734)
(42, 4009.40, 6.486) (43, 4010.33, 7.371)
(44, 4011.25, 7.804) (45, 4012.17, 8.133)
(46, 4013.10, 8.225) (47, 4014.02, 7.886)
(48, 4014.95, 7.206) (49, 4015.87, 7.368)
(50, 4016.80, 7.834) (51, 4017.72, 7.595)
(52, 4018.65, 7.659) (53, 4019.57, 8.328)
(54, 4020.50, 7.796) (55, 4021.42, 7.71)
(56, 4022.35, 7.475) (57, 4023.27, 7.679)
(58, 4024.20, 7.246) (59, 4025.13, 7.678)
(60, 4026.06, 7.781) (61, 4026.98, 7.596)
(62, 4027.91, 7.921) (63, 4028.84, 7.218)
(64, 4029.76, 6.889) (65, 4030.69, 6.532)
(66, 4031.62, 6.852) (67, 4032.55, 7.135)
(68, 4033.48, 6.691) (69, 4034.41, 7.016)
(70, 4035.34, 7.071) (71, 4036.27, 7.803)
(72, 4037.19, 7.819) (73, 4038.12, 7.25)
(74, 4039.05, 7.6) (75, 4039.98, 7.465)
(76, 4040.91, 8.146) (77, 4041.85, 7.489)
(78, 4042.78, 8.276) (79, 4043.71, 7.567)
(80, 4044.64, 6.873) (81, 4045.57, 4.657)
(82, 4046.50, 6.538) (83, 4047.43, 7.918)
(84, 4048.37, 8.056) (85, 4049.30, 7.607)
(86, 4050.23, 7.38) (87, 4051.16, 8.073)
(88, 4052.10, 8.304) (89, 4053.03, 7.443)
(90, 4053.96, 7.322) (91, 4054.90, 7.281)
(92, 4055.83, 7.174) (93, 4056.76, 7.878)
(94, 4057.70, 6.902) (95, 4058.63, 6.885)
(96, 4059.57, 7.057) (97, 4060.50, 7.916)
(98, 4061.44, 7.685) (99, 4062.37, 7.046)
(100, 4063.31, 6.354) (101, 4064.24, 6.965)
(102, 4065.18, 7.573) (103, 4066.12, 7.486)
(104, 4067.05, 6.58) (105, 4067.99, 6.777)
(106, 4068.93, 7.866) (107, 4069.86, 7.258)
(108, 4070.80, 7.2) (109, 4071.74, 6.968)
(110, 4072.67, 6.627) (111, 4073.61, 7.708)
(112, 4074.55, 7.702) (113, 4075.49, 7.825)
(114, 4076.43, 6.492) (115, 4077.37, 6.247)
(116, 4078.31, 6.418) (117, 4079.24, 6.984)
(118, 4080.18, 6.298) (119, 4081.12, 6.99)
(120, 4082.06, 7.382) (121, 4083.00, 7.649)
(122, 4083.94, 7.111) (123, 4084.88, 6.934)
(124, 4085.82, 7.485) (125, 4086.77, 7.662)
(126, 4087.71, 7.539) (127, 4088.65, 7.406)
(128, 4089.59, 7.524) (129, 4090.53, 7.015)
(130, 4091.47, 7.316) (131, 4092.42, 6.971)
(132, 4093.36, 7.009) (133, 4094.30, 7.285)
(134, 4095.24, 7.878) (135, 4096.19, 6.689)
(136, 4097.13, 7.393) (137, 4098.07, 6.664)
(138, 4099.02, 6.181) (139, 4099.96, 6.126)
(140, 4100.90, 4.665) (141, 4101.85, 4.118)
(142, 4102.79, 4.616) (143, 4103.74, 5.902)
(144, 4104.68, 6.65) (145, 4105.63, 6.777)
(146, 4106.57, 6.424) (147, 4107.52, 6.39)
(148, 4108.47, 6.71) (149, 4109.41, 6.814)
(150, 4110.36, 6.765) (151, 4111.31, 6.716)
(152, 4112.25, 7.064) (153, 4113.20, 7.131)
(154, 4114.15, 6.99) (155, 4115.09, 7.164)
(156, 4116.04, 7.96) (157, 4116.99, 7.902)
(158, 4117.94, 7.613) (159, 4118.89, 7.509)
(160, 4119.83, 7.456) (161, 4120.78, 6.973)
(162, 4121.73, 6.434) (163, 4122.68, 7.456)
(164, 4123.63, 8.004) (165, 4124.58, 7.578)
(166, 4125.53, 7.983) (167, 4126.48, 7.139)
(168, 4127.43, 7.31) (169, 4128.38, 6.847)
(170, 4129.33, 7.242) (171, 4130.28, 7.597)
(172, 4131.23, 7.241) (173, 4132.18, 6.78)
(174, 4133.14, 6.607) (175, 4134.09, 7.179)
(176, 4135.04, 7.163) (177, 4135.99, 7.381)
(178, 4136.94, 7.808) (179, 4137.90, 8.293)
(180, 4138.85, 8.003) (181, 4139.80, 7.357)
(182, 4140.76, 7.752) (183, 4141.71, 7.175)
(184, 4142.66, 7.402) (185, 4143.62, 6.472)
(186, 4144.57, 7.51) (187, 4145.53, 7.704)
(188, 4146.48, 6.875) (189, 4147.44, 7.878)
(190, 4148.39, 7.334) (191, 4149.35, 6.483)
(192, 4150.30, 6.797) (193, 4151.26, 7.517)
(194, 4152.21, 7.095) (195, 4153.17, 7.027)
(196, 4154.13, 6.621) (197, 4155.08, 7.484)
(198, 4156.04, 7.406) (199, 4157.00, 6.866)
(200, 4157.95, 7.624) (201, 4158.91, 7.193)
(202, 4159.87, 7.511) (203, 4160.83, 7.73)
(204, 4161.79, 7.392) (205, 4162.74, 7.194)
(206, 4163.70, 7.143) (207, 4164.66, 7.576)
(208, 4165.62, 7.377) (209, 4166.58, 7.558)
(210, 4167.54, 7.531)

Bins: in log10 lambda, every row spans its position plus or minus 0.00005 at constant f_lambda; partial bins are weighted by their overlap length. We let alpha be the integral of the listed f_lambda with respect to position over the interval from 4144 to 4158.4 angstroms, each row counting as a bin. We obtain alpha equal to 104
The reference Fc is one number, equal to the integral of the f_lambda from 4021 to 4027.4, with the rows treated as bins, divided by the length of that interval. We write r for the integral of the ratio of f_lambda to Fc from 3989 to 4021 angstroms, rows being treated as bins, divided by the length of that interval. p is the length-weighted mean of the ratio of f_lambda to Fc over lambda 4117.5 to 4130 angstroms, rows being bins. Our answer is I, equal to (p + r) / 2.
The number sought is 0.968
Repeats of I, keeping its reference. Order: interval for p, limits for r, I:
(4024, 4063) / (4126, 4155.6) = 0.962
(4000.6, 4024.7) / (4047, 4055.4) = 0.998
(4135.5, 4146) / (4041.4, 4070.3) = 0.976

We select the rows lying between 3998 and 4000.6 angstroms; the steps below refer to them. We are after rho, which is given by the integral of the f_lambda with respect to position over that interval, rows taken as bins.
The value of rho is 18.4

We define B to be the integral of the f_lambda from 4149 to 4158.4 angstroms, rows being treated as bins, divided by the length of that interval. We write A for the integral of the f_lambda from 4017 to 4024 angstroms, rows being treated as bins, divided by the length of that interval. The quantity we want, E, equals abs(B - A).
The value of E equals 0.64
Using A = 7.74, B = 7.1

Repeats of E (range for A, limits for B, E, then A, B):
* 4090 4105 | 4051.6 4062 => 1.03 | 6.41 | 7.4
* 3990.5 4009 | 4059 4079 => 0.01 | 7.14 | 7.1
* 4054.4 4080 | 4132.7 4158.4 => 0.16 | 7.13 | 7.3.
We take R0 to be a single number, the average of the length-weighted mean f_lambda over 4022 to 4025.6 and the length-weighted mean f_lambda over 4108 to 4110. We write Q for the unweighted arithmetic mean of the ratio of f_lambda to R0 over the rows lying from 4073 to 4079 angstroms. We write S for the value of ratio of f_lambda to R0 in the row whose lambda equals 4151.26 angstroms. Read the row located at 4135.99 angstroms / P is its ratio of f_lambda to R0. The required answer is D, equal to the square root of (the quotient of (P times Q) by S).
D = 0.986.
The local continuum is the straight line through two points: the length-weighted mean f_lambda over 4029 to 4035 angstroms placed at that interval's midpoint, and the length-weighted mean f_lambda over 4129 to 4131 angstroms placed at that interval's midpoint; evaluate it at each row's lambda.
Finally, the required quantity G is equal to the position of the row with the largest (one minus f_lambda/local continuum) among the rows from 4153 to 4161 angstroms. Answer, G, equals 4154.13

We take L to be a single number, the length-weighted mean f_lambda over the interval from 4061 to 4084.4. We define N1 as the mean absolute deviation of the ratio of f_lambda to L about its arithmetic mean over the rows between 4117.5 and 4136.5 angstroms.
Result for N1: 0.044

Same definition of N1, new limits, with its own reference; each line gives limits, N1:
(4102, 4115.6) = 0.060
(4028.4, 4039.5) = 0.045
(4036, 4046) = 0.085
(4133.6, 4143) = 0.047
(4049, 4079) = 0.062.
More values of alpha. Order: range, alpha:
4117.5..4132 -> 107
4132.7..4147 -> 106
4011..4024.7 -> 106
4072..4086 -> 99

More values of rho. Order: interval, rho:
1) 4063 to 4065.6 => 18.2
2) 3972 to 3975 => 16.0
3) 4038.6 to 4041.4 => 21.6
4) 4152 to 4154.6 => 17.9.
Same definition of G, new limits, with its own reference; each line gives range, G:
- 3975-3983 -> 3978.14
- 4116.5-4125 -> 4121.73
